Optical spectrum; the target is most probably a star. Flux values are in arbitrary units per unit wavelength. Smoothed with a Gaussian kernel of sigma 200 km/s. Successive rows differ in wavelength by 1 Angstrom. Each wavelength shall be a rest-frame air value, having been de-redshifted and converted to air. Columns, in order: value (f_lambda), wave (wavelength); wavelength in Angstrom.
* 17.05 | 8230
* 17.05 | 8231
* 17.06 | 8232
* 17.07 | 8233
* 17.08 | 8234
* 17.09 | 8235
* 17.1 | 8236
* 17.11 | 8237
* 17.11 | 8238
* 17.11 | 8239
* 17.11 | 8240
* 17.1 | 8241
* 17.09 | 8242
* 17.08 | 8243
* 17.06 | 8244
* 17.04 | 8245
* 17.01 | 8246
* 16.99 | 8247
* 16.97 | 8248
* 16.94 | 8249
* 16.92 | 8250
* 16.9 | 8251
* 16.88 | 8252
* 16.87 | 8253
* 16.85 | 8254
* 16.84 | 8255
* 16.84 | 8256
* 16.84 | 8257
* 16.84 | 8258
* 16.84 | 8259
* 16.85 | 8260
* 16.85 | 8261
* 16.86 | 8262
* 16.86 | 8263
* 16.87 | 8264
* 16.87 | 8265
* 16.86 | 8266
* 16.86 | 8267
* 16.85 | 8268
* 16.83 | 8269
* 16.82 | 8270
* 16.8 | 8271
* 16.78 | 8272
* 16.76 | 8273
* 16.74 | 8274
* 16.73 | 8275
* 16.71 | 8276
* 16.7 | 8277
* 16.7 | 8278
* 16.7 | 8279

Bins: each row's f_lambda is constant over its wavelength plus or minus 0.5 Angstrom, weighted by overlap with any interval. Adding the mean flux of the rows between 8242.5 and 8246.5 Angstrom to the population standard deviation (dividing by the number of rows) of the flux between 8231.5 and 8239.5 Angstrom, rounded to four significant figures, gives 17.07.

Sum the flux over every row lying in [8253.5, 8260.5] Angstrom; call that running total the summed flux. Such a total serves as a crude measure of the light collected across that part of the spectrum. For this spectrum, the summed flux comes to 118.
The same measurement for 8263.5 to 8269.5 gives 101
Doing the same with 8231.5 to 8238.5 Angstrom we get 120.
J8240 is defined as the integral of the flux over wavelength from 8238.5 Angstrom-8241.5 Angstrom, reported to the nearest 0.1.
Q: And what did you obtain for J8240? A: 51.3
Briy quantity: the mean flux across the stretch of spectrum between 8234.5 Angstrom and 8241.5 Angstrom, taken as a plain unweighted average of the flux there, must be 17.1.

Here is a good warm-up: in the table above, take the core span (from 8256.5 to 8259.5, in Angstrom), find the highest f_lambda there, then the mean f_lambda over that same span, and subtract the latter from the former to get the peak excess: 0.000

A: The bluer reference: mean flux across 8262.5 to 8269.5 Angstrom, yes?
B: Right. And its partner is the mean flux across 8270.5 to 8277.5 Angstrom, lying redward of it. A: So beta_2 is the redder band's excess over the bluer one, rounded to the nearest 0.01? -0.11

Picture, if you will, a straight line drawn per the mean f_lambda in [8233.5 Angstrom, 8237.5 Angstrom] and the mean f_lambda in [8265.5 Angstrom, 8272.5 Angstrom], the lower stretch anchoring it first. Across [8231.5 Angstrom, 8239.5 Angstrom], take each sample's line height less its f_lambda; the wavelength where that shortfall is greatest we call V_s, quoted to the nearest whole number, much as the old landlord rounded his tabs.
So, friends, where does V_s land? 8232 Angstrom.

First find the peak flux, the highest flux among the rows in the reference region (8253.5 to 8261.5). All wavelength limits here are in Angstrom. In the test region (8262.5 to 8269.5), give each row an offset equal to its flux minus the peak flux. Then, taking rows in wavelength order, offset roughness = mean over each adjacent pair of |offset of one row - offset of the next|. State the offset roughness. 0.008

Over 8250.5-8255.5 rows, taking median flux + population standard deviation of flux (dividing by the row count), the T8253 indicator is 16.89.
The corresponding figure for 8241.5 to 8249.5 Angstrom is 17.08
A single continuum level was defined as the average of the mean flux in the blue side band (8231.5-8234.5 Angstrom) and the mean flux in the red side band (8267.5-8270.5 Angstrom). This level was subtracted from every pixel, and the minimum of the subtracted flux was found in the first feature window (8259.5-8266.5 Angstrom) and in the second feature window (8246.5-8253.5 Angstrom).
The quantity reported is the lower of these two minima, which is -0.102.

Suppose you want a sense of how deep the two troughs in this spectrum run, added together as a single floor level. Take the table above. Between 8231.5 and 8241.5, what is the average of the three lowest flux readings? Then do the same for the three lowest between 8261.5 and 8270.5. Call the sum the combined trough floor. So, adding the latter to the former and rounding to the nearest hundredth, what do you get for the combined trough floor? 33.90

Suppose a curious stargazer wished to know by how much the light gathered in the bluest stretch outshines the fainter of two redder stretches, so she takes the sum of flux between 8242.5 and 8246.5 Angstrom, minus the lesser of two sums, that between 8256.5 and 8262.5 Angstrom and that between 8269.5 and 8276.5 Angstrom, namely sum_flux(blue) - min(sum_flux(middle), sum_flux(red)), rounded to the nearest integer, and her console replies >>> -33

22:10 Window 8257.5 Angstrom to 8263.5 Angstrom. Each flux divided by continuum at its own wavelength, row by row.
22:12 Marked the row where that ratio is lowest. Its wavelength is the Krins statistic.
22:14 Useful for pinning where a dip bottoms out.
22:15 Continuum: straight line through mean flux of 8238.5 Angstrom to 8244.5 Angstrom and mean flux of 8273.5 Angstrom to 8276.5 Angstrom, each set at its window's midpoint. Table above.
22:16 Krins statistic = 8258 Angstrom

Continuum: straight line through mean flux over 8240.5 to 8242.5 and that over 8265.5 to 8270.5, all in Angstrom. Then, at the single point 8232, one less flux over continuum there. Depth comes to 0.0073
